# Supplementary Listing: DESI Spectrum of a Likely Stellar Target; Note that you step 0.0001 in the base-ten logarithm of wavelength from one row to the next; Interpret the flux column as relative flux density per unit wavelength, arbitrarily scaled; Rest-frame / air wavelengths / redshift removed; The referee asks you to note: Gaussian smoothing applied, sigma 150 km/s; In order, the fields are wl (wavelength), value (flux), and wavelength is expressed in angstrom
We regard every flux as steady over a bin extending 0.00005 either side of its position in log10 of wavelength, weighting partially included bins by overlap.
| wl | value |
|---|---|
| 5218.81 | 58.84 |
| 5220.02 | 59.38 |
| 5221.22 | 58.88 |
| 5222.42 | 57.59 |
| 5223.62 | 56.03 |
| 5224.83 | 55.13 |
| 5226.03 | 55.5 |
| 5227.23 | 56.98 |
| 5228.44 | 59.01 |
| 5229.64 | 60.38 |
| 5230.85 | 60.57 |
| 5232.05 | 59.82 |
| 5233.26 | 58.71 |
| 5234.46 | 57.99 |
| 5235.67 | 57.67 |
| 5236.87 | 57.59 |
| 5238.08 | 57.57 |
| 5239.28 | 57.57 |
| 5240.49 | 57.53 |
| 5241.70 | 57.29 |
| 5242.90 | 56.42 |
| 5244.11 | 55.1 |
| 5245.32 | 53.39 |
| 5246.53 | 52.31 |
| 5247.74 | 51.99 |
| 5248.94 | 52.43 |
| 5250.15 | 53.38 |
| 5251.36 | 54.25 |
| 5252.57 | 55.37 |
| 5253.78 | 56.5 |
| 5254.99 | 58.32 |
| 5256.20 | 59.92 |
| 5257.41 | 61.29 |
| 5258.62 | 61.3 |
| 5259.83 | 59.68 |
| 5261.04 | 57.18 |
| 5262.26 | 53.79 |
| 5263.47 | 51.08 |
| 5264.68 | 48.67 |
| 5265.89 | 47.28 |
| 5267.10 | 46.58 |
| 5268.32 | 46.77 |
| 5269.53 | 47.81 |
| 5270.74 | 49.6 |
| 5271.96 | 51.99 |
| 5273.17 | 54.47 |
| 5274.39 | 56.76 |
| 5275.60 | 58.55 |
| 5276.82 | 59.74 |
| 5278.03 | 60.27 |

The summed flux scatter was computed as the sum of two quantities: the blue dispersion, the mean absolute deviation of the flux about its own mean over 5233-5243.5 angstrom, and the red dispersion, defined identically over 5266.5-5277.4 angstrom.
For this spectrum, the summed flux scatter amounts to 5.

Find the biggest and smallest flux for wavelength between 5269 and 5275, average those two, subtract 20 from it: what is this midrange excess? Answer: 32.3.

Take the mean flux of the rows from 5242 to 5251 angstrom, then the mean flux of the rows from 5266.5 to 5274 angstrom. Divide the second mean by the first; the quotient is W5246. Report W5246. 0.92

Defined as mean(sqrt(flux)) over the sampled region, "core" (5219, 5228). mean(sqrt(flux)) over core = 7.55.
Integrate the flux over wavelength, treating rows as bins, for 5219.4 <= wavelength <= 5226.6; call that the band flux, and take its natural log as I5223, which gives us 6.02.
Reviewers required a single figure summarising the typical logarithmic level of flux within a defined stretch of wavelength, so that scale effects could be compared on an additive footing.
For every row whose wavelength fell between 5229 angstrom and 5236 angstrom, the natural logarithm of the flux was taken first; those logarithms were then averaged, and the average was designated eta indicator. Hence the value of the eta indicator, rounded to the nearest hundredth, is 4.08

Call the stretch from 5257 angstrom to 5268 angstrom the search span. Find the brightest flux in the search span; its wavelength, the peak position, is 5258.62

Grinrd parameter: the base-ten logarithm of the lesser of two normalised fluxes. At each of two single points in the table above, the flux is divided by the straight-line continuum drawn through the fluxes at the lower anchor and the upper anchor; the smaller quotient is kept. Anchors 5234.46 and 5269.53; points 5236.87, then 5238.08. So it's 0.0023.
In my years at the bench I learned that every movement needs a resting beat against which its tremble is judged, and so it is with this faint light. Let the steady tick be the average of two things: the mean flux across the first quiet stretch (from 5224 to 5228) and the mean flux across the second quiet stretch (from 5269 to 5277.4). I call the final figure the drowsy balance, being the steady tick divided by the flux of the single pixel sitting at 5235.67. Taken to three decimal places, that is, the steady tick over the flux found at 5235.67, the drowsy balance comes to 0.954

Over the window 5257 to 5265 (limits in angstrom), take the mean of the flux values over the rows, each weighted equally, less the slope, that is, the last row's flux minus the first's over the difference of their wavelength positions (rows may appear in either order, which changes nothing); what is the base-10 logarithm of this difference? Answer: 1.76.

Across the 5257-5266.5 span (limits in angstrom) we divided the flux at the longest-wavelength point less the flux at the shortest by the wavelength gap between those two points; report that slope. -1.7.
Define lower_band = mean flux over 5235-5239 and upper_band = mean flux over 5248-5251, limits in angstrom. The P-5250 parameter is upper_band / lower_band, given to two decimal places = 0.92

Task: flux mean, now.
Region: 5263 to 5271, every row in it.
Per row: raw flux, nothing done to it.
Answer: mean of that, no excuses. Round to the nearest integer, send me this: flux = 48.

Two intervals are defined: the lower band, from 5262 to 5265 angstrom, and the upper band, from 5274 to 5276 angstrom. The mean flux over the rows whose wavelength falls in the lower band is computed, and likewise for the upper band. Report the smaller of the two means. 51.2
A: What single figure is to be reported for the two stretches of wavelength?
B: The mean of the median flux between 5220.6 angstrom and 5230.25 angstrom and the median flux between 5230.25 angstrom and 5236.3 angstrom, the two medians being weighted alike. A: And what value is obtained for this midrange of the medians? 58.0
